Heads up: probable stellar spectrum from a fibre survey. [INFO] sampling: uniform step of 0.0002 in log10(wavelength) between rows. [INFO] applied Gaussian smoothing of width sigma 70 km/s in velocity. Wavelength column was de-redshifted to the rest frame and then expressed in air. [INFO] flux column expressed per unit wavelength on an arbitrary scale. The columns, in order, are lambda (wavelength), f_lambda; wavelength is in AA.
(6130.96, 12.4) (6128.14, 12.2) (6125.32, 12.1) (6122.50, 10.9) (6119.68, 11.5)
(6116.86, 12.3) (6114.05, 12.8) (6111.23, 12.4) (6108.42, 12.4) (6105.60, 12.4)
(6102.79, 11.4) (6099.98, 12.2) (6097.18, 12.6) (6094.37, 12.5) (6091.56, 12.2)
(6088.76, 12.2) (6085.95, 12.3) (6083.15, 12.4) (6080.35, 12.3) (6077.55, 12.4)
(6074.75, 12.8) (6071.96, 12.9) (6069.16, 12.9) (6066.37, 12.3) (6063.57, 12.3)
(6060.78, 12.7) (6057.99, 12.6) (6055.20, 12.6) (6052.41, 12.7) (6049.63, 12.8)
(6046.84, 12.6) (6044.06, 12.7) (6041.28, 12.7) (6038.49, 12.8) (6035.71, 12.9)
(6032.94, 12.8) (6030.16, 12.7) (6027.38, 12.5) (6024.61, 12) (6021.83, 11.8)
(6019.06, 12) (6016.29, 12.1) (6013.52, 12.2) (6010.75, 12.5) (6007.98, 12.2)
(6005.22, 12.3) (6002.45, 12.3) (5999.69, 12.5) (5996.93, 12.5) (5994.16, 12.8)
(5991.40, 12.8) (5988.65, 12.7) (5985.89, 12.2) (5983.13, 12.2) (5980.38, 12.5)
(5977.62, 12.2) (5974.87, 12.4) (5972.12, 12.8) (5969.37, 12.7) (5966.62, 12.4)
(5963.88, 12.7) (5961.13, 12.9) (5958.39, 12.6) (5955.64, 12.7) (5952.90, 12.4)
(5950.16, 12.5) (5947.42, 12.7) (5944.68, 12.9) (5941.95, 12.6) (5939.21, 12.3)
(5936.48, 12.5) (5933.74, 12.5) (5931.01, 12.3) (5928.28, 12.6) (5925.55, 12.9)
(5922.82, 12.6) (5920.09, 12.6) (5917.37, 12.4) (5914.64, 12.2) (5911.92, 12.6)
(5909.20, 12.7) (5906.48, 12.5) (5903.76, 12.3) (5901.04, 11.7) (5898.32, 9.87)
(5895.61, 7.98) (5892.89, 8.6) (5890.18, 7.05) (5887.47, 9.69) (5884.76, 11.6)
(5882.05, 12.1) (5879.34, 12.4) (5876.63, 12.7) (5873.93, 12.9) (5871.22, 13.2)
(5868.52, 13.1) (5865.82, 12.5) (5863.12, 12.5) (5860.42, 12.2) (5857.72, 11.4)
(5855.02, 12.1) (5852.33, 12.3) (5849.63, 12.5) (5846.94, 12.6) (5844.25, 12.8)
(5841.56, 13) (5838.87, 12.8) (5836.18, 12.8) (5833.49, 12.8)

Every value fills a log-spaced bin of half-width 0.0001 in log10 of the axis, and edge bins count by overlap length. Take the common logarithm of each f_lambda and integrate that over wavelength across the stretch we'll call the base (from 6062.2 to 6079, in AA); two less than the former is 16.5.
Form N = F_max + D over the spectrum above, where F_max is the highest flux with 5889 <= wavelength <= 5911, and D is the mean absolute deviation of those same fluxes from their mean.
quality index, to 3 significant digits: 14.7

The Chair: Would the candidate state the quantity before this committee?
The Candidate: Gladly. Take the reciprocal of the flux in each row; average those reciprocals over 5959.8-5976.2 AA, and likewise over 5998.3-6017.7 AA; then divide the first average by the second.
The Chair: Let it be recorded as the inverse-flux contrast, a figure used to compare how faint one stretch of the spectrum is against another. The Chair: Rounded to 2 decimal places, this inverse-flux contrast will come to 0.97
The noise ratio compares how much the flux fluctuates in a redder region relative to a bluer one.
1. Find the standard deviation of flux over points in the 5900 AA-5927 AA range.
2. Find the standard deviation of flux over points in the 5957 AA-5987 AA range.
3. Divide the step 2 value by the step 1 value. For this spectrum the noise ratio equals 0.76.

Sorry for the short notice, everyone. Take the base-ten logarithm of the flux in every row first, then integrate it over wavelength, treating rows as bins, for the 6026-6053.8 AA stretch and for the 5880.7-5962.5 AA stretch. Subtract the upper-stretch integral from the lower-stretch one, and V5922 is 57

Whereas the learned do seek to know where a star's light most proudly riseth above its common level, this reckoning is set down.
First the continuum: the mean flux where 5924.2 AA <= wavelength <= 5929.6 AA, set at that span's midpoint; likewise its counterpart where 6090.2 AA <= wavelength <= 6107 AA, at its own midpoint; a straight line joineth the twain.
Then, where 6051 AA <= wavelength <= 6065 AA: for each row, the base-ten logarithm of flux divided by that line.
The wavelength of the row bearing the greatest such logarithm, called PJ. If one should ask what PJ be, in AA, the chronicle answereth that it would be 6060.78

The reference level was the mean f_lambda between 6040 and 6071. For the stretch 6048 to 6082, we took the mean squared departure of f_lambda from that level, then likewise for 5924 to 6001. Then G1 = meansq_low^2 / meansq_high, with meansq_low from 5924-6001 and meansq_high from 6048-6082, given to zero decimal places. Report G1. 0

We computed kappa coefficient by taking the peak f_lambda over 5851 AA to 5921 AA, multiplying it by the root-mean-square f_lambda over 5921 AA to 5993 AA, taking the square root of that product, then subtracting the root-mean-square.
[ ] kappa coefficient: 0.314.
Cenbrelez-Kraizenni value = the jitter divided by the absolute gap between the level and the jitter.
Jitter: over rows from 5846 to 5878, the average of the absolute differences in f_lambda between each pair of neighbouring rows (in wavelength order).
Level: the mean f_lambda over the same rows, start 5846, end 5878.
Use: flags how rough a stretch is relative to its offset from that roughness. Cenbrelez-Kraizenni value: 0.0261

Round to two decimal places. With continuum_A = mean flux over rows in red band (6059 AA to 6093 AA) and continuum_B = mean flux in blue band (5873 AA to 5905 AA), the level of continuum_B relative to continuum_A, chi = 0.86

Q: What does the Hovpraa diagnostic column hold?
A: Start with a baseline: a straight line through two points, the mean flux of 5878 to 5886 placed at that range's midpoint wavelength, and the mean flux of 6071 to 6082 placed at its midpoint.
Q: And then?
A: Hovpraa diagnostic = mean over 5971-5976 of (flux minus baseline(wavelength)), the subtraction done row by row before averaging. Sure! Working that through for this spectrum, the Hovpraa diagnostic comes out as 0.30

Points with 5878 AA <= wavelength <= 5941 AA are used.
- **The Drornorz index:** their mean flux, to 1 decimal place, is 11.6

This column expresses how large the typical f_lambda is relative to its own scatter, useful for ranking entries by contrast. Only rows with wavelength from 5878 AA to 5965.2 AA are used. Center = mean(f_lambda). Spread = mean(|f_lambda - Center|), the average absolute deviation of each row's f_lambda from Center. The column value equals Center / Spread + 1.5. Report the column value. 13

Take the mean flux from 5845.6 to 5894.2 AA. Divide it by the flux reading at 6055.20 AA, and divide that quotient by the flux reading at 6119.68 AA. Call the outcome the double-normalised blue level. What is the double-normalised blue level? 0.0811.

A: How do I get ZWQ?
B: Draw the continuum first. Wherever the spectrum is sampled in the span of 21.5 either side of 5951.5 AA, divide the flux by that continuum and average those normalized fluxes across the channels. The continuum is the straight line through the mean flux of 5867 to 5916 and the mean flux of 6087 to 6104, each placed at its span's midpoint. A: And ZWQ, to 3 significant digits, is 1.08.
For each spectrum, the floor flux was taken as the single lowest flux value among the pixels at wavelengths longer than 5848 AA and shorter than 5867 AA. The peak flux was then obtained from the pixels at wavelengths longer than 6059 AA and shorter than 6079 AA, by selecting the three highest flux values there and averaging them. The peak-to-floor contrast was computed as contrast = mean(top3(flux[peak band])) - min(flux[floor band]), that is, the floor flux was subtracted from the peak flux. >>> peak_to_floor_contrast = 1.5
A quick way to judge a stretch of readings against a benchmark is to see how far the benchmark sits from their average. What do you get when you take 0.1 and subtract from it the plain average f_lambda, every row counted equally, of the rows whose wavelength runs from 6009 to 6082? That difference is -12.4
